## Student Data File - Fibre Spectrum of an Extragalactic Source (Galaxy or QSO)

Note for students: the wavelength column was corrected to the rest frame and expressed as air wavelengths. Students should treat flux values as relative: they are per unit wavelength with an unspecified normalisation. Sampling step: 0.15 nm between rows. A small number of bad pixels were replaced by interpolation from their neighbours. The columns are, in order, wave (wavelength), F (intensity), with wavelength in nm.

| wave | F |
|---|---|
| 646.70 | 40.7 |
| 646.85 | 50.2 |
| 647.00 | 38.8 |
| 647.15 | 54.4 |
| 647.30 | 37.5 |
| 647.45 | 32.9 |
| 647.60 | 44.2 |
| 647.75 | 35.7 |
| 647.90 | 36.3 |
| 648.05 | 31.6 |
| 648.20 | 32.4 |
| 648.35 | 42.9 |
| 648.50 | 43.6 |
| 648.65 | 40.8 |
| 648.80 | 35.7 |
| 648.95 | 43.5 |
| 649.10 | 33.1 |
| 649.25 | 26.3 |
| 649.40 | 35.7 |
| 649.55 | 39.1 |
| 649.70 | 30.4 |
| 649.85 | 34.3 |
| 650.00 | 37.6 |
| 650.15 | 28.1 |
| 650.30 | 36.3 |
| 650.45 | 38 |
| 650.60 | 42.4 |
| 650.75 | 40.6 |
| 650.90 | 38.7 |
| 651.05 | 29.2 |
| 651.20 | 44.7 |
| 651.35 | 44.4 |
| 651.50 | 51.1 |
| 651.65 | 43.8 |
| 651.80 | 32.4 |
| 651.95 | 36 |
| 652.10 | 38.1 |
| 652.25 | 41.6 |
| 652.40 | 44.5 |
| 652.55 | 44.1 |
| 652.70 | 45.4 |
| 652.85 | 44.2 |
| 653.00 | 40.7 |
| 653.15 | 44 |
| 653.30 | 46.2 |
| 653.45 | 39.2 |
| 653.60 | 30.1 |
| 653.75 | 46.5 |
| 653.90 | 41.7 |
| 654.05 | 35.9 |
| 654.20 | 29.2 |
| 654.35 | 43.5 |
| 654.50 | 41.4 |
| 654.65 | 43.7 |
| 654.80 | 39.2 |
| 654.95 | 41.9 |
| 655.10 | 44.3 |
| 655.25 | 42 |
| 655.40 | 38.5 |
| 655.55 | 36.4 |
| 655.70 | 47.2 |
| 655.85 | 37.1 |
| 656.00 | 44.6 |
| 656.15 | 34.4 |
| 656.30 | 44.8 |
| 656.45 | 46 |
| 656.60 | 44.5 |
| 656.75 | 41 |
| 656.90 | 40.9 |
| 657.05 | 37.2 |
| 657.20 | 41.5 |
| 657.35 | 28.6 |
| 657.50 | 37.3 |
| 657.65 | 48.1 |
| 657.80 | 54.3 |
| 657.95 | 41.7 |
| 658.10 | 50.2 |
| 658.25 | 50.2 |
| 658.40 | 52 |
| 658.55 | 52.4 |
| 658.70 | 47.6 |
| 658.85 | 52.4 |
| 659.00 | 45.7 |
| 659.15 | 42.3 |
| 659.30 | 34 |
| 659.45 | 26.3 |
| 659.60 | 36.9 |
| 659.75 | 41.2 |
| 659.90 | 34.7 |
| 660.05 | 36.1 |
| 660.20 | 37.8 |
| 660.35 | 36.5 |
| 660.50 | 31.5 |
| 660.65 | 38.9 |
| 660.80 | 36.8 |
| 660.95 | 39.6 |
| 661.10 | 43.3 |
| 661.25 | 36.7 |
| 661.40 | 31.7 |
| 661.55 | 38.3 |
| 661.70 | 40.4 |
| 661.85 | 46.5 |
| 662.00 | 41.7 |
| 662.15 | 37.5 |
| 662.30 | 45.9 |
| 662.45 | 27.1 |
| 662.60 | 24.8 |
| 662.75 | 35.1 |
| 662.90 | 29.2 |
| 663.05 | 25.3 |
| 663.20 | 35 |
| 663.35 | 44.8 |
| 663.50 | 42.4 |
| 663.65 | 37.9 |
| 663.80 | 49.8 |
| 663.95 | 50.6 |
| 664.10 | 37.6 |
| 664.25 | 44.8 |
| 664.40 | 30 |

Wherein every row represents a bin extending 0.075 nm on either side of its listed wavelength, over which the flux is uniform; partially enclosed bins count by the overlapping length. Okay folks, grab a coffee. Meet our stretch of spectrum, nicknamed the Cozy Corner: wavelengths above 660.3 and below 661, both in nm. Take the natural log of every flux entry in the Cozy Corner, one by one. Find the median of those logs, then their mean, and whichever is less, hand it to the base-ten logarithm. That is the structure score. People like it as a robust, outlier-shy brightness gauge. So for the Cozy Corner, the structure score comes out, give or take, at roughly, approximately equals 0.556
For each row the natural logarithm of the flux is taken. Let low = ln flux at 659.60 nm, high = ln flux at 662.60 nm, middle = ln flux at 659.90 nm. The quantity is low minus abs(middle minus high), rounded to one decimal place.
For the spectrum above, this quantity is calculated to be 3.3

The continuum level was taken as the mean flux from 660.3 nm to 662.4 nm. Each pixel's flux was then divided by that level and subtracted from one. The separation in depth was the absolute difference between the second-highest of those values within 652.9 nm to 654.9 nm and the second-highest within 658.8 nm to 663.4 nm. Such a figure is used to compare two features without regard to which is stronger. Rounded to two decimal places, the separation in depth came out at 0.12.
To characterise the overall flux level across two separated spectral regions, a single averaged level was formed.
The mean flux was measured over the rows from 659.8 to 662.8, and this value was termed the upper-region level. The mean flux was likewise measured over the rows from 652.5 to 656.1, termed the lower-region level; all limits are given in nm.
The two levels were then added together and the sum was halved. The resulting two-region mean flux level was 39.1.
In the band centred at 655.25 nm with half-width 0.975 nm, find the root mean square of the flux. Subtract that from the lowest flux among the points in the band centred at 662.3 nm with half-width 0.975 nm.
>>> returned -16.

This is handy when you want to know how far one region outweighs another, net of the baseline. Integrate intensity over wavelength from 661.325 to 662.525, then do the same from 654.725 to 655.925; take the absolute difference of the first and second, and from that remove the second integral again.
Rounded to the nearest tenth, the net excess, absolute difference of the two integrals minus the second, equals -46.4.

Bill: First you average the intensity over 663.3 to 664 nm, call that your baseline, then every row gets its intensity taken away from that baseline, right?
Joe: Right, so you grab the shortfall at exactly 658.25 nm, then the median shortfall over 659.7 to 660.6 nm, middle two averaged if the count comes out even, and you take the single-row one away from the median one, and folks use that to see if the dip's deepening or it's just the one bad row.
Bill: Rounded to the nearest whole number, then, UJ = 14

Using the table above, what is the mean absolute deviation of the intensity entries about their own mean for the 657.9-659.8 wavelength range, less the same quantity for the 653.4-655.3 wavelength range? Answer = 2.5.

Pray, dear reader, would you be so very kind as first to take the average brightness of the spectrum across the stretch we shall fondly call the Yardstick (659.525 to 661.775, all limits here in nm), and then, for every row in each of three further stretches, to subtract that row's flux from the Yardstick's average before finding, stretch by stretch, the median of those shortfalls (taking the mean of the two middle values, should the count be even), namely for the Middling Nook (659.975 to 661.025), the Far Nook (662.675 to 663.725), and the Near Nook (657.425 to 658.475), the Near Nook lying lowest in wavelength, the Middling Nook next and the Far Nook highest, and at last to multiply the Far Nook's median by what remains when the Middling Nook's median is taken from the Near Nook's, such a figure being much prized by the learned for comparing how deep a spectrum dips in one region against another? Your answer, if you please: -30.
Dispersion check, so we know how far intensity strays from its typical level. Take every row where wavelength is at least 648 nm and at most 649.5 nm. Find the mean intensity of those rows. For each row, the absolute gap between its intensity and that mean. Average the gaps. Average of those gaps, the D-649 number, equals 4.9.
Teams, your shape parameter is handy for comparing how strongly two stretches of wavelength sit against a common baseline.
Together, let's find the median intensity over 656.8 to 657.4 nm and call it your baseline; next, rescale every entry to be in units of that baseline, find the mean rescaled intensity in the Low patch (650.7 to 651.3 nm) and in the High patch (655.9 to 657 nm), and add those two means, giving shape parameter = 2.06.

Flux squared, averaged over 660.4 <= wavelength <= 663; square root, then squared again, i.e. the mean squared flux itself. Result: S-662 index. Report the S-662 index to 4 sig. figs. 1388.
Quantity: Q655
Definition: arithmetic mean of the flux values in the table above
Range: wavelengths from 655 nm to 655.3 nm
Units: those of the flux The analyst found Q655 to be 43.1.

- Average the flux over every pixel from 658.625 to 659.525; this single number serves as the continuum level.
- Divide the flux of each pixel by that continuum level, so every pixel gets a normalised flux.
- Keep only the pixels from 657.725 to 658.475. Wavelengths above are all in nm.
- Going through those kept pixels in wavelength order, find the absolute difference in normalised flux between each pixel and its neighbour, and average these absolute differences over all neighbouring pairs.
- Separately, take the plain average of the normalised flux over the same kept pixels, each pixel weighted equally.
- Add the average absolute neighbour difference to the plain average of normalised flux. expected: 1.34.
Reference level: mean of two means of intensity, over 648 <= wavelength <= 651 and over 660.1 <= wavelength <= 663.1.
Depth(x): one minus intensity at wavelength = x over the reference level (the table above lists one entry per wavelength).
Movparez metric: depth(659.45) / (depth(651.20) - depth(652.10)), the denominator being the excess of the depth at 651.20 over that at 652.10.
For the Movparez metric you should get -2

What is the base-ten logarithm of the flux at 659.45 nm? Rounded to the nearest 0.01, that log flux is 1.42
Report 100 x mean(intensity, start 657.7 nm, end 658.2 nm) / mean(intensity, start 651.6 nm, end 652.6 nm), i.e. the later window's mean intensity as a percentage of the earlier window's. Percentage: 122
